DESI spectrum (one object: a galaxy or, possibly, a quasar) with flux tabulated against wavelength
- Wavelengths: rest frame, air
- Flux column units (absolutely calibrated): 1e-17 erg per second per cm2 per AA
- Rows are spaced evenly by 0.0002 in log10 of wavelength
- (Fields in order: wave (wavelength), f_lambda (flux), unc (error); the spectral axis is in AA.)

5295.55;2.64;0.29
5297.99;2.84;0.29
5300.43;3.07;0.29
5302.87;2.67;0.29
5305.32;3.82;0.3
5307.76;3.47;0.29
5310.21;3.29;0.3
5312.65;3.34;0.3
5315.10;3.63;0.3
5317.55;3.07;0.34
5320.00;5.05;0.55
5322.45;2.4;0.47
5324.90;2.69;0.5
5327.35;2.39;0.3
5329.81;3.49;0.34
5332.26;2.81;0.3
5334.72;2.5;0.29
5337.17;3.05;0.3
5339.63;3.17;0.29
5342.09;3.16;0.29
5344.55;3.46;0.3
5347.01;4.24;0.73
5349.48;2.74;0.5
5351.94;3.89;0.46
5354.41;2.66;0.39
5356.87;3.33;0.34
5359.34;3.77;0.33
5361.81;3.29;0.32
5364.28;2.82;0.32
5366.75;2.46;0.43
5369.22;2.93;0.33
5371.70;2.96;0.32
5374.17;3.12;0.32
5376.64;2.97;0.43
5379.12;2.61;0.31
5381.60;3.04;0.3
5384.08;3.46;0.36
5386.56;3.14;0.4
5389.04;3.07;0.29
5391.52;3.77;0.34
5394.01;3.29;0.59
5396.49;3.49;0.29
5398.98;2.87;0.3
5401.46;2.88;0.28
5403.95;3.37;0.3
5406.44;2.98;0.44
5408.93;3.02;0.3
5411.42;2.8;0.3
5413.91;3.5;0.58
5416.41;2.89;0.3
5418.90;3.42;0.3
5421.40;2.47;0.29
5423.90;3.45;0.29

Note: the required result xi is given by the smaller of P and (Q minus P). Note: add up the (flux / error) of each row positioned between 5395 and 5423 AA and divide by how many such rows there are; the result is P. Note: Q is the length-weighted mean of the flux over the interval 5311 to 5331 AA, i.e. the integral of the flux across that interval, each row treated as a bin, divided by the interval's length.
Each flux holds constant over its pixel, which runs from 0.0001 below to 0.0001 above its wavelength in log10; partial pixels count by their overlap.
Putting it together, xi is -6.3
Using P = 9.5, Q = 3.26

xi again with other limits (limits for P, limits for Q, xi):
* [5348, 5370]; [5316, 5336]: -5.3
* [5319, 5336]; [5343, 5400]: -4.8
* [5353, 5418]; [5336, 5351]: -5.8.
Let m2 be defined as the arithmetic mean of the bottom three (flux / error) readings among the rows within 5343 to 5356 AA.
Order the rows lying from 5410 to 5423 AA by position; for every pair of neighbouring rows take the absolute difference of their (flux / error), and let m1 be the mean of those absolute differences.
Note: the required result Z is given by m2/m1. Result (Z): 2.1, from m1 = 2.9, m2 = 6.0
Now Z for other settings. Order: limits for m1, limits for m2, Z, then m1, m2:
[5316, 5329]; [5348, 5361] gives 3.9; 1.8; 6.9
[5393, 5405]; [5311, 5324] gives 2.9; 2.6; 7.8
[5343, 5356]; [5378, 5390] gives 3.2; 2.7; 8.6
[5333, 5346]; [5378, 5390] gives 11.6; 0.7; 8.6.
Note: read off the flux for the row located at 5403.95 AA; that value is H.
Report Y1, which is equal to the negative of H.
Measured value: -3.4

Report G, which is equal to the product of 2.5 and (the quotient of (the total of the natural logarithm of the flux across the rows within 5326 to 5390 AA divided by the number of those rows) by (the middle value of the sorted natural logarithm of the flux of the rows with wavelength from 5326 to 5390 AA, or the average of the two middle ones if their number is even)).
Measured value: 2.51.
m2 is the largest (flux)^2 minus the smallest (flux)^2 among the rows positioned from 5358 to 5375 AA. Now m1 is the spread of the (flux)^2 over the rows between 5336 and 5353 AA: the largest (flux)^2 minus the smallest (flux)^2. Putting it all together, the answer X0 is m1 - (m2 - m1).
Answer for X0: 13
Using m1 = 10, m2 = 8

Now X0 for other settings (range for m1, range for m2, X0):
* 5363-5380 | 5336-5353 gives -3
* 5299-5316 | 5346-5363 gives 4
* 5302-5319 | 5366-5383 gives 11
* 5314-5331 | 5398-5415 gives 35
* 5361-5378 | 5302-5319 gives 2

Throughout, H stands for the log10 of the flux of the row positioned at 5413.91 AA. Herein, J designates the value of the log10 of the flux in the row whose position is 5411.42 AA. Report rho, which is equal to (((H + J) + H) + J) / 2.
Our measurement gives 0.99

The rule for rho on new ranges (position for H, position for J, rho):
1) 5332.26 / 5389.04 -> 0.94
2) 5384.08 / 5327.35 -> 0.92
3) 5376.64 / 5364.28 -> 0.92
